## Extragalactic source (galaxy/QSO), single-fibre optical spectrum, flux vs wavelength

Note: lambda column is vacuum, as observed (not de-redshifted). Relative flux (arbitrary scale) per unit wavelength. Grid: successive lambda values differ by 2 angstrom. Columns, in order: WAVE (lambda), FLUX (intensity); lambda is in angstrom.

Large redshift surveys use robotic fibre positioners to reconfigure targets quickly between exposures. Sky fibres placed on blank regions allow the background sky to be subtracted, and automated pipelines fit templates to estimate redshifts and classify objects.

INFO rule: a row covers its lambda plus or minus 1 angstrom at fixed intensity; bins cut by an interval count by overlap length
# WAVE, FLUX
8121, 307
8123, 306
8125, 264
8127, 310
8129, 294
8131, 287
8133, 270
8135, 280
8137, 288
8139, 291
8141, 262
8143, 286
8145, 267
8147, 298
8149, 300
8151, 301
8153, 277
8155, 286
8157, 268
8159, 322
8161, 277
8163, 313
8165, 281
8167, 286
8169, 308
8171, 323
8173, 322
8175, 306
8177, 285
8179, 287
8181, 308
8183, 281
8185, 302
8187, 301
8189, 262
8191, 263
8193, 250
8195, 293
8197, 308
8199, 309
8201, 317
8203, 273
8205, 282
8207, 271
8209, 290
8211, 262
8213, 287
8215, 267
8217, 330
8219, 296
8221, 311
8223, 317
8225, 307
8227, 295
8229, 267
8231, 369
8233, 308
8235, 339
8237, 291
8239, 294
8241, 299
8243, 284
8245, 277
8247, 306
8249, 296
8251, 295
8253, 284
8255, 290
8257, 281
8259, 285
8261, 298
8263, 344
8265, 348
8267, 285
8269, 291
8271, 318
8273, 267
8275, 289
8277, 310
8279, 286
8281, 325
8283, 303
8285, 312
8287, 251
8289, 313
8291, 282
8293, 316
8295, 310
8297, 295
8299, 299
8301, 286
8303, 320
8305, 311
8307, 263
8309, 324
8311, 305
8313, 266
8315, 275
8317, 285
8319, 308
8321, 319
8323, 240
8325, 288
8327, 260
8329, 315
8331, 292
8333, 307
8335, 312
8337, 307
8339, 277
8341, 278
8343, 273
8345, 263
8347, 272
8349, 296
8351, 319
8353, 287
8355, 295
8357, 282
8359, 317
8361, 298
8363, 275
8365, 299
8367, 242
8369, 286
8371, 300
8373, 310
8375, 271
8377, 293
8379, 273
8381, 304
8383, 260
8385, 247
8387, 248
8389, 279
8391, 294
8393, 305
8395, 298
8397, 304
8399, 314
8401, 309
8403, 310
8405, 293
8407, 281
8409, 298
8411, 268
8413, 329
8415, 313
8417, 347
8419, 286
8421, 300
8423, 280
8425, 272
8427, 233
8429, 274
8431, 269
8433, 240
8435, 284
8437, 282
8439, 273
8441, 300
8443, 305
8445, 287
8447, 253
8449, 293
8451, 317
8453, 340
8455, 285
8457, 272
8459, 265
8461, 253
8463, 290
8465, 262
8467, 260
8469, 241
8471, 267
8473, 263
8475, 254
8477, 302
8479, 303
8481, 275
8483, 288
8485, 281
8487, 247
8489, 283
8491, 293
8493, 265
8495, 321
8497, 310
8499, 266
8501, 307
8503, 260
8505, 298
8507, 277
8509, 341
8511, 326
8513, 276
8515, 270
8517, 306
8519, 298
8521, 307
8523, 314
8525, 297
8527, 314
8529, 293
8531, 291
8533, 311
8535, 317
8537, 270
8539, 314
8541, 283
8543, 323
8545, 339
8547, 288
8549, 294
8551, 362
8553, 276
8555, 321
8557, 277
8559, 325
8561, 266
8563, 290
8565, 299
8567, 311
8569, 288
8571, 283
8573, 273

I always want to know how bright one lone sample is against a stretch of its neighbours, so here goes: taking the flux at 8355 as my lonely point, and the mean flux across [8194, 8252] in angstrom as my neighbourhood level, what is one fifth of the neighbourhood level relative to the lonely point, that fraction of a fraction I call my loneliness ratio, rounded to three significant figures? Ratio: 0.202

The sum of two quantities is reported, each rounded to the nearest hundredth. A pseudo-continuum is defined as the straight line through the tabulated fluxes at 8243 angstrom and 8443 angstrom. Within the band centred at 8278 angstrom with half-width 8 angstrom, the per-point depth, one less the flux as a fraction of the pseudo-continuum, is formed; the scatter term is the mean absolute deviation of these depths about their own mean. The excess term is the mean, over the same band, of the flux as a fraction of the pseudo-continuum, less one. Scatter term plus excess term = 0.10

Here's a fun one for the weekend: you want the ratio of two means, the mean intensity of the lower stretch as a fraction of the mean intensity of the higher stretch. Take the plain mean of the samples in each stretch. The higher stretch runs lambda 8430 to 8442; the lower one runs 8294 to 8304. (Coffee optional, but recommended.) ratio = 1.10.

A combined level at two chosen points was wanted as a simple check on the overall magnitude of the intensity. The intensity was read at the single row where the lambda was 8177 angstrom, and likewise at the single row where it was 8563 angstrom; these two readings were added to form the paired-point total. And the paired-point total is 575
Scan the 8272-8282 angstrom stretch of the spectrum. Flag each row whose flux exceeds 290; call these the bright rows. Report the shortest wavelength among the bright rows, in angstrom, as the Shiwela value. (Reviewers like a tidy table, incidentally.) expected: 8277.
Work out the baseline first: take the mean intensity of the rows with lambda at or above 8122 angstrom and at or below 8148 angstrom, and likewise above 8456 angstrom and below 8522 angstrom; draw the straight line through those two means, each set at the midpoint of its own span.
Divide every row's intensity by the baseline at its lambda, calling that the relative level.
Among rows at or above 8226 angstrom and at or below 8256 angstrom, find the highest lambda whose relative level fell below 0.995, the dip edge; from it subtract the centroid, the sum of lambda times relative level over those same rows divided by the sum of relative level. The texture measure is 4.2 angstrom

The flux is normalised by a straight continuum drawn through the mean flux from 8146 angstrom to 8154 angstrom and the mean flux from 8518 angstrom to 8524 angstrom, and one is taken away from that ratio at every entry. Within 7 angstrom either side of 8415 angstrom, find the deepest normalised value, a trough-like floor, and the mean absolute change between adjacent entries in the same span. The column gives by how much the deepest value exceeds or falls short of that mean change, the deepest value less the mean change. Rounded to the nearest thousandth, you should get -0.233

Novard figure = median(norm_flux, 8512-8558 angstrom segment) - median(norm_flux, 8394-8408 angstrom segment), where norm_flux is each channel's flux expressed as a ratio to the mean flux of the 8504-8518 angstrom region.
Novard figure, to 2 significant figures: -0.020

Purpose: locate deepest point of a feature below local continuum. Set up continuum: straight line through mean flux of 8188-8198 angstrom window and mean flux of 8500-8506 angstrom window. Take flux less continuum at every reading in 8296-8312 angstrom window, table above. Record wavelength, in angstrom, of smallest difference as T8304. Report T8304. 8307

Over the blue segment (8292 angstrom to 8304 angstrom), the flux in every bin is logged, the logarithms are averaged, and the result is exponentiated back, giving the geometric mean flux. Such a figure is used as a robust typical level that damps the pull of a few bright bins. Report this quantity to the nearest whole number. 304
